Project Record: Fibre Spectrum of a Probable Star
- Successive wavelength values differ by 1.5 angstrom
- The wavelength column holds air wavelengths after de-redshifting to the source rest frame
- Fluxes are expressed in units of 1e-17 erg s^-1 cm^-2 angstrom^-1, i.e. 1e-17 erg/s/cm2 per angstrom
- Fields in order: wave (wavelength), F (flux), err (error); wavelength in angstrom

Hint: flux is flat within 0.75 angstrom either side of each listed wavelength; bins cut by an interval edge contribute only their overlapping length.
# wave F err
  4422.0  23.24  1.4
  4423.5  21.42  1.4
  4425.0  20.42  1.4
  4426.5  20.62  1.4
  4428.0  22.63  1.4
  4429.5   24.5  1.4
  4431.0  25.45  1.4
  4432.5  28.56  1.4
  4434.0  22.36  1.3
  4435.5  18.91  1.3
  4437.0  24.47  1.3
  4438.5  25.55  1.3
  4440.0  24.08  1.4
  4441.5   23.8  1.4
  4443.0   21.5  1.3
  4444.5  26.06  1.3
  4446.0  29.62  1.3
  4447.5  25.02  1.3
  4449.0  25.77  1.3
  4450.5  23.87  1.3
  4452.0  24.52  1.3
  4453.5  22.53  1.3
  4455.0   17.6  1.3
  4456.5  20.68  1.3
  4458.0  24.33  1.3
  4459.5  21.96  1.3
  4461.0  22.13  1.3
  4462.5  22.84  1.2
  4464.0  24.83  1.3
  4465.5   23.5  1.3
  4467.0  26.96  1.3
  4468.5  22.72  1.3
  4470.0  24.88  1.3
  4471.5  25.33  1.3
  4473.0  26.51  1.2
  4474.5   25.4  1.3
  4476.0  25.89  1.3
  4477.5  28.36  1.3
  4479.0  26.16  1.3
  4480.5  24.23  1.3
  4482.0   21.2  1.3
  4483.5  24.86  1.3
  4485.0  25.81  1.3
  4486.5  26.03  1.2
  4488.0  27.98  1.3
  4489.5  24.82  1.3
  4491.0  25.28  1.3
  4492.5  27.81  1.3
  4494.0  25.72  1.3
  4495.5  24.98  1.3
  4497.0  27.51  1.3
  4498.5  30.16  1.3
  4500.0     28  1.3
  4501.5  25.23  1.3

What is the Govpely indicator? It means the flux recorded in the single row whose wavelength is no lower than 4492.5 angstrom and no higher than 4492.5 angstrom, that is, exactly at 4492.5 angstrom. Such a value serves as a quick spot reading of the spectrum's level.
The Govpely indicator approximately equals 27.81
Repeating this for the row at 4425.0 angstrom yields 20.42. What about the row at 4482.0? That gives 21.2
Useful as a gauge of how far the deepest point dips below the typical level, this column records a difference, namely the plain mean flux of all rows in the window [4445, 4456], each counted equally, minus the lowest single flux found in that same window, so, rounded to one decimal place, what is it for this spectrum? 6.5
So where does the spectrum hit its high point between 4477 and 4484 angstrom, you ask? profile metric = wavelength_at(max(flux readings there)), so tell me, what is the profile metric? 4477.5 angstrom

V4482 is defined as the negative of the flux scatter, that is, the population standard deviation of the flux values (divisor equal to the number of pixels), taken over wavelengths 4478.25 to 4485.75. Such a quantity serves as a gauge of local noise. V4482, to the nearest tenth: -1.8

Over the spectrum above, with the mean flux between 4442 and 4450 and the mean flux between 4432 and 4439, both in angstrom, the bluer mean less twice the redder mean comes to -27.2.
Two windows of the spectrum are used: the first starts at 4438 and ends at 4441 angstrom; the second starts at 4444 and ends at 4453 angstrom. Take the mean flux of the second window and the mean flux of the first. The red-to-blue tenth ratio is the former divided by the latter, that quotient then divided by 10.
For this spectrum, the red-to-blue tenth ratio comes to 0.104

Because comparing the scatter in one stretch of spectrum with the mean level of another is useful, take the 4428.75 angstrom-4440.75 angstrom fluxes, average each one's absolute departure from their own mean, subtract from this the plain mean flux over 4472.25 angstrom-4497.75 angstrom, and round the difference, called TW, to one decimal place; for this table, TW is -24.0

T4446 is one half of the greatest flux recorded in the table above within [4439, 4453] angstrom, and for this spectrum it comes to 14.8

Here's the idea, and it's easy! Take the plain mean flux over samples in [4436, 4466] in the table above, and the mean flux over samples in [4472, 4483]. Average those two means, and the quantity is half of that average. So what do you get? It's 12.3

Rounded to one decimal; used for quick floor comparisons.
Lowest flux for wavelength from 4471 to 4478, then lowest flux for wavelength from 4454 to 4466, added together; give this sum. 42.9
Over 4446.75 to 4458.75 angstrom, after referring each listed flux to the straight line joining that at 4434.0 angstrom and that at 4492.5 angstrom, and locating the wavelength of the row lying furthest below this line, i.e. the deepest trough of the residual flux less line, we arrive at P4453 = 4455.0 angstrom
